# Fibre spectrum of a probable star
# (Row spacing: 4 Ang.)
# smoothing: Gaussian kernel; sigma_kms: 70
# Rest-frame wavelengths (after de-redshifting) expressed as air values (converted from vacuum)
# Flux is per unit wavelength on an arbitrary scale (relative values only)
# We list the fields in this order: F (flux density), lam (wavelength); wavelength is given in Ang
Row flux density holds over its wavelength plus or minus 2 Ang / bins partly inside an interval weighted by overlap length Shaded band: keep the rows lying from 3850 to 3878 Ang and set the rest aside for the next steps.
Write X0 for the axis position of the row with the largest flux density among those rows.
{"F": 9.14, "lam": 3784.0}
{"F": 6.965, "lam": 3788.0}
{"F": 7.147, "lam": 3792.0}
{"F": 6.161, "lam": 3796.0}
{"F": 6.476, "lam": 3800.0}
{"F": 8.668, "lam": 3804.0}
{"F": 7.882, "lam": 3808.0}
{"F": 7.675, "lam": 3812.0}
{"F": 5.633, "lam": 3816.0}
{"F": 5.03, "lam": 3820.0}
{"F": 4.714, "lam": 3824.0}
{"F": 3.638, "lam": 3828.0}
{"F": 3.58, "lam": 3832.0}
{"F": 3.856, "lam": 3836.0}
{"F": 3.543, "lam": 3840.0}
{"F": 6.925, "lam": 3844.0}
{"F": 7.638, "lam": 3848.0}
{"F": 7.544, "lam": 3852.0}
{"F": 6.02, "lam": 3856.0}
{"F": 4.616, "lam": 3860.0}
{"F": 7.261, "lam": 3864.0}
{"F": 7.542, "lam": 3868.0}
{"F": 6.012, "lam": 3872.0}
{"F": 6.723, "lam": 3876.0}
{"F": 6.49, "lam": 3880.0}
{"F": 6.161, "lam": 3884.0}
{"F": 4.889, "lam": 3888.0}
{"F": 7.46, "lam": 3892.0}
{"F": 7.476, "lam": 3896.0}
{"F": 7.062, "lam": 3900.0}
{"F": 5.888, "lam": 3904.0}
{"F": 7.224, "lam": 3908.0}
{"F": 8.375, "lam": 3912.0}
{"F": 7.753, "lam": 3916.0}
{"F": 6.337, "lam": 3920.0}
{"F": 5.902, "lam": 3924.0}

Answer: 3852.0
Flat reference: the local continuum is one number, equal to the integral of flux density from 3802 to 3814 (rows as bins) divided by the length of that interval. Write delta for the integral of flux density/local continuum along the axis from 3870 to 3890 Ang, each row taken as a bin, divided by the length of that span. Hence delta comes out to 0.75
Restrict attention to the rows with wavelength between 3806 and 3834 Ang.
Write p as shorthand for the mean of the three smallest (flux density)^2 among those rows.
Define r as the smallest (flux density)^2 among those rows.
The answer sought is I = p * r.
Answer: 206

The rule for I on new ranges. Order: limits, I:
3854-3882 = 665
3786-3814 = 1625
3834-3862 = 204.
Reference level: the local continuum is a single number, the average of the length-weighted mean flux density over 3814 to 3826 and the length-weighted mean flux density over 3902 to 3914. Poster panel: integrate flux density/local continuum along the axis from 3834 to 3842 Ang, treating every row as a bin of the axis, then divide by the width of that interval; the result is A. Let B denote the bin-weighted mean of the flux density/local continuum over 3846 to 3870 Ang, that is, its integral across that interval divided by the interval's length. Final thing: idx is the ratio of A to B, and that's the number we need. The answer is 0.55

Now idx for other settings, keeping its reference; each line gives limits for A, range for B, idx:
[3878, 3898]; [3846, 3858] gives 0.92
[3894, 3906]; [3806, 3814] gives 0.88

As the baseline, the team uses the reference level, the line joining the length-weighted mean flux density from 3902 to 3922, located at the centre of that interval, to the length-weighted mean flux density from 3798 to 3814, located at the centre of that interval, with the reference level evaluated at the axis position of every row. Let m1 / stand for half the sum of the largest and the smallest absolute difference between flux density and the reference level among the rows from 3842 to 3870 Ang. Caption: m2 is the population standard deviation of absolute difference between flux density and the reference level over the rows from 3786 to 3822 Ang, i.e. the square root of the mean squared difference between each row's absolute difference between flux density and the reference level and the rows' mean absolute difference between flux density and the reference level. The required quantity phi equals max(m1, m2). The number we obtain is 1.44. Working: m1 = 1.4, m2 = 0.78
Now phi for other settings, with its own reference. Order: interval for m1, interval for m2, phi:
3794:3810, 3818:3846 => 1.15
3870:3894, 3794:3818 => 1.30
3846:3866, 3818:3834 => 1.44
